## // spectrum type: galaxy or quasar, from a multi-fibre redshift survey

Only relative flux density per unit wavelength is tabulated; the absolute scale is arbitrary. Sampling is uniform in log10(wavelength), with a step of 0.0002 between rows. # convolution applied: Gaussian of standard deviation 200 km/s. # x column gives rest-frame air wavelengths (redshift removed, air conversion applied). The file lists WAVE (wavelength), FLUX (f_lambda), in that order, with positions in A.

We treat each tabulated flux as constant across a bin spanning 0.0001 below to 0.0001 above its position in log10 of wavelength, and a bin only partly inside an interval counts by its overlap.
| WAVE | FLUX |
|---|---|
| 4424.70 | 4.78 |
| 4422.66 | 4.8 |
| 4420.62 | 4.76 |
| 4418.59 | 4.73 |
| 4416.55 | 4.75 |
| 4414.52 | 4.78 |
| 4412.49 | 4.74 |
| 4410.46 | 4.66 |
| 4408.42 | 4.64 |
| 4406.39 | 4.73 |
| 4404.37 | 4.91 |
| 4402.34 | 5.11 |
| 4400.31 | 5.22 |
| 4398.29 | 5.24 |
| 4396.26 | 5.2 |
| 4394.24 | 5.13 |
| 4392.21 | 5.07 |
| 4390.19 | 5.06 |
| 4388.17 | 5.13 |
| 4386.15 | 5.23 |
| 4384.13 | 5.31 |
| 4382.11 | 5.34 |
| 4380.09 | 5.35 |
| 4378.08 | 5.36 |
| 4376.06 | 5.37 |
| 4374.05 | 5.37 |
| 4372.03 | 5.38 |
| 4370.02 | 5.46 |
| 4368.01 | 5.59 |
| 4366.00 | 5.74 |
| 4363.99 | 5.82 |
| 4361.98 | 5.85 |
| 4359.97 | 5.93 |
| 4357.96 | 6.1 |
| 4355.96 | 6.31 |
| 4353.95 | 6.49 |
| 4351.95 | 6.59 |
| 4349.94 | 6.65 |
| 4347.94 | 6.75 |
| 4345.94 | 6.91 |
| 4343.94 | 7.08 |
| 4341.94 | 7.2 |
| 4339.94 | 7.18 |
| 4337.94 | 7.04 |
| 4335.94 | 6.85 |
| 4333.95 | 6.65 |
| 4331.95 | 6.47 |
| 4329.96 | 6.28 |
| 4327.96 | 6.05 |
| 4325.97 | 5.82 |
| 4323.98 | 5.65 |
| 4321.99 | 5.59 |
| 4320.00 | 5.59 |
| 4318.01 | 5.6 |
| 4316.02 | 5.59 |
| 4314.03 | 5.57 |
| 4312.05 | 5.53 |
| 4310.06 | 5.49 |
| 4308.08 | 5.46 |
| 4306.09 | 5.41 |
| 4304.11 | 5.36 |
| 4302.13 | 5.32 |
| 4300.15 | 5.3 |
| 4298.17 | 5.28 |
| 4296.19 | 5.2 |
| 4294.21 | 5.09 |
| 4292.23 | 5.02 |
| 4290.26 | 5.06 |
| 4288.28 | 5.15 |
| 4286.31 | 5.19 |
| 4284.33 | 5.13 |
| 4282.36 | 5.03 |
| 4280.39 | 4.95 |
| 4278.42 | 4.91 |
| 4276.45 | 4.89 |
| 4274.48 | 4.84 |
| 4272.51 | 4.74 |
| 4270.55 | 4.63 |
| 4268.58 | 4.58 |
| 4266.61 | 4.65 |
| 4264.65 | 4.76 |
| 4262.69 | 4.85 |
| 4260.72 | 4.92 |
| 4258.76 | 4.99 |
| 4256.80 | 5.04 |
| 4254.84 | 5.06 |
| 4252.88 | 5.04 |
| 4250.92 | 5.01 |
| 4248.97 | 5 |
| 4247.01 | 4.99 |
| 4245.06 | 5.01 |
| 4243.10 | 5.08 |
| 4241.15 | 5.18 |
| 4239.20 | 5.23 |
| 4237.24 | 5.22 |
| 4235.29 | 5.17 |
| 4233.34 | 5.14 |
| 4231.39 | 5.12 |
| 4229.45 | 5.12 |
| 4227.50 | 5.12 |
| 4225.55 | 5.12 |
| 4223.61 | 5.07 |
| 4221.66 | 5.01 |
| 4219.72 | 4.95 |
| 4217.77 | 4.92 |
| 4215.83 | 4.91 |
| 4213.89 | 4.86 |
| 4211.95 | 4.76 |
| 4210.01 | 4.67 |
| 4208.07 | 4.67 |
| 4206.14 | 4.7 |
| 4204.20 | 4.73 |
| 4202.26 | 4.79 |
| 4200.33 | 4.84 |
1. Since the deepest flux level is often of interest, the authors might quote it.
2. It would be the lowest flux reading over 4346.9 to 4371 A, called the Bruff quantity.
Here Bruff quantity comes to 5.46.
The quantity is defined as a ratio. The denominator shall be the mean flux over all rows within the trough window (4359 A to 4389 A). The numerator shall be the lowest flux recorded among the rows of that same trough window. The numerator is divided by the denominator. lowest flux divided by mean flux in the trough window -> 0.94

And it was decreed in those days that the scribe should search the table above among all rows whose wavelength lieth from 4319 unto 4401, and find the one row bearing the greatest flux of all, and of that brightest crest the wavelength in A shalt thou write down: 4341.94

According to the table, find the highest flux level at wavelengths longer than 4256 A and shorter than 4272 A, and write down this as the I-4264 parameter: 5.04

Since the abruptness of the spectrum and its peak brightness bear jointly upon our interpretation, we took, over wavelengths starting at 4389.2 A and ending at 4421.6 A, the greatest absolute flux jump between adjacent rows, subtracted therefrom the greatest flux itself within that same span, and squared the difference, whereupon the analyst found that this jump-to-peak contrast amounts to 25.4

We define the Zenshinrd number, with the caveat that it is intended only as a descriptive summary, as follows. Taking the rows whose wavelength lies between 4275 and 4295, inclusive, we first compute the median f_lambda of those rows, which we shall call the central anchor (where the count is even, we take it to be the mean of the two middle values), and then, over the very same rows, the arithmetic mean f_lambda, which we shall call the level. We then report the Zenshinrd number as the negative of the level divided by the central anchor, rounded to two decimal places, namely -1.00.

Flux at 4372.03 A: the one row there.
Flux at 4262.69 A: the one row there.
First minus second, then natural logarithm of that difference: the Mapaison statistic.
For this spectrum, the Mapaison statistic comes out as -0.6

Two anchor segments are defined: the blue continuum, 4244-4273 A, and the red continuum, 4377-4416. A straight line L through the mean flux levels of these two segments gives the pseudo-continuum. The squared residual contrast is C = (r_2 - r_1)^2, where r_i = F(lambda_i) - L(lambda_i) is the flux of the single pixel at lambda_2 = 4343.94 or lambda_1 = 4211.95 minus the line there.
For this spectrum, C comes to 4.6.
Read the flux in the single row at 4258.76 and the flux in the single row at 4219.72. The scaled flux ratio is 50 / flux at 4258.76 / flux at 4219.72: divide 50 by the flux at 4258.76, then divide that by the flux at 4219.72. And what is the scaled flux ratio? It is 2.02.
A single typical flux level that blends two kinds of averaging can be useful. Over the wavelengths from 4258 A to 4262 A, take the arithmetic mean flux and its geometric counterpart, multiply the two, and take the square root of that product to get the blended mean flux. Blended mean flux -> 4.95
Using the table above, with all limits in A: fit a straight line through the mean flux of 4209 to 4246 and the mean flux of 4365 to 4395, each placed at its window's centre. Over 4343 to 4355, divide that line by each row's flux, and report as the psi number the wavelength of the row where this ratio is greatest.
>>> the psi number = 4353.95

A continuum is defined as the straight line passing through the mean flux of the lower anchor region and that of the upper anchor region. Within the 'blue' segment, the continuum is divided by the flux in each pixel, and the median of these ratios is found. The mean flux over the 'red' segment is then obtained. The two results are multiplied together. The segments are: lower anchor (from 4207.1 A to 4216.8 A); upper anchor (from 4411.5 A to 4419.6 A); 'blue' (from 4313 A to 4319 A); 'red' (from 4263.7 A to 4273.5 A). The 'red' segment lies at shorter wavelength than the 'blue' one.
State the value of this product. 3.98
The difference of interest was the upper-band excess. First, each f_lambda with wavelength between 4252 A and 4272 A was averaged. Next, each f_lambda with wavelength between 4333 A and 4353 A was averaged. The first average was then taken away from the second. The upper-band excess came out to 2.0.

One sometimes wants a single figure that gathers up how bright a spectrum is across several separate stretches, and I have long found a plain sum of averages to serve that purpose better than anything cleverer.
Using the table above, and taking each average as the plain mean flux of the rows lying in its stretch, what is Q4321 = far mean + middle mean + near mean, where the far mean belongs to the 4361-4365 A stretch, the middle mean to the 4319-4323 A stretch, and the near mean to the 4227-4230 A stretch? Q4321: 16.5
